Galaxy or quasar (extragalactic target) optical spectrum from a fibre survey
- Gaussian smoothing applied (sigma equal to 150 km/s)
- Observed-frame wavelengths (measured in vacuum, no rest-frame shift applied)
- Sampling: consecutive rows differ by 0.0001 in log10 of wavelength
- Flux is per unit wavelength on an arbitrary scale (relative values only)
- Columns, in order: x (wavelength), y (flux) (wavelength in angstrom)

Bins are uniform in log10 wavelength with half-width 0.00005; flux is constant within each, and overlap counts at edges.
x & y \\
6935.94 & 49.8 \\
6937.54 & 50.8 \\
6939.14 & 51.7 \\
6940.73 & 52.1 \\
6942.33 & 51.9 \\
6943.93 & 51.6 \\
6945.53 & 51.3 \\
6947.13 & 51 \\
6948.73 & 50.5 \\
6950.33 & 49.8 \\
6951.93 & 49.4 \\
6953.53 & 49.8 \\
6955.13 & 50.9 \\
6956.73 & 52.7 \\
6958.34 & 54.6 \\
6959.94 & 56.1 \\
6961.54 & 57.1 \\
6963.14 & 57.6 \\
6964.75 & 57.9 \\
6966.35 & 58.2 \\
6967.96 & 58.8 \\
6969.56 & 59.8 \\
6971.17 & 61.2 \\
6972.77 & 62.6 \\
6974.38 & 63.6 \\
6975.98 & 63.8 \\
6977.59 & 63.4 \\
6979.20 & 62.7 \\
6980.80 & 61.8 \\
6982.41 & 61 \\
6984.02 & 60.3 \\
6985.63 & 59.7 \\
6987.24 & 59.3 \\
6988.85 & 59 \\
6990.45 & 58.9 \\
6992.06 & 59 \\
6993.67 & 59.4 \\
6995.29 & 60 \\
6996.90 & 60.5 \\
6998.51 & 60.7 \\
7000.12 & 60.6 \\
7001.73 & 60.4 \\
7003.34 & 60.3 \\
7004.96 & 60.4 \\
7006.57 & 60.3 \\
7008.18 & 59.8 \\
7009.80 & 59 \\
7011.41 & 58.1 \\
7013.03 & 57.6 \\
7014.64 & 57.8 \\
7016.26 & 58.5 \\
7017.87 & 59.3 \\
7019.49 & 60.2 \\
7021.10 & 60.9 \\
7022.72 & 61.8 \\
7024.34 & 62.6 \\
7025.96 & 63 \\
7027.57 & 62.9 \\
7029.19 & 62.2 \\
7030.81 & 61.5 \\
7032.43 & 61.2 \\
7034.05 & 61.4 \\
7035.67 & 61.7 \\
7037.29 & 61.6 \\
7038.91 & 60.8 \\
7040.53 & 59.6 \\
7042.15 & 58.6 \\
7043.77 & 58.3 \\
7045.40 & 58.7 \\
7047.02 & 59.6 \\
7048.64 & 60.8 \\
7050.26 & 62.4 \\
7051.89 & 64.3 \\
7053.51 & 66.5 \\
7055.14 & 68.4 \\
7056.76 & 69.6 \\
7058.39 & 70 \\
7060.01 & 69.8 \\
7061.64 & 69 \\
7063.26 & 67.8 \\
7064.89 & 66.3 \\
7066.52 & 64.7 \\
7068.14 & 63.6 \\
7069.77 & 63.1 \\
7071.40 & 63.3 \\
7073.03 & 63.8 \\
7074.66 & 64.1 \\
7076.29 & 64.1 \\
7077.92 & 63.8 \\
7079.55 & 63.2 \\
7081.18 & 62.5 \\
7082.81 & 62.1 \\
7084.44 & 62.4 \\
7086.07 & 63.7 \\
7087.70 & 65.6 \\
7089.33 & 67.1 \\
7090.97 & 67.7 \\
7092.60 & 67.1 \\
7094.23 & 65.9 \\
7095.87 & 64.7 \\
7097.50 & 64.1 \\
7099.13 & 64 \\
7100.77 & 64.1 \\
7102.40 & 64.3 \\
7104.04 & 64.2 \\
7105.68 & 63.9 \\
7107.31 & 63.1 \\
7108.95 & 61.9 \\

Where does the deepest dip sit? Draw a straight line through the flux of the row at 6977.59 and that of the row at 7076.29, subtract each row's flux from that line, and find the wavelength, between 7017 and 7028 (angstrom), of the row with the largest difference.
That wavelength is 7017.87 angstrom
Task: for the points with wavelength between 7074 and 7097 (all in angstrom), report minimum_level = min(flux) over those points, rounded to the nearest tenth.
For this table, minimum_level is 62.1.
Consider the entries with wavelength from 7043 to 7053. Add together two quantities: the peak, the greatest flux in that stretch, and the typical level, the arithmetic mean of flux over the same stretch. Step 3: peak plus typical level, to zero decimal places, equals 125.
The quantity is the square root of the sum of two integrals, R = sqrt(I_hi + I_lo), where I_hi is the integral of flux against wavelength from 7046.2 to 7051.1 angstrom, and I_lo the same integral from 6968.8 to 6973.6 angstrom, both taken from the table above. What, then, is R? 24.3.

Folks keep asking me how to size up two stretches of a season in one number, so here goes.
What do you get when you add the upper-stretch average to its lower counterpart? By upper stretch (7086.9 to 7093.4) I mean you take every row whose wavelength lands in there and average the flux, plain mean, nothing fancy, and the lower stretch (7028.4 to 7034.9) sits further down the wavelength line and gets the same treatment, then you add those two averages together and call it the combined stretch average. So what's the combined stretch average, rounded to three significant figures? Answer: 128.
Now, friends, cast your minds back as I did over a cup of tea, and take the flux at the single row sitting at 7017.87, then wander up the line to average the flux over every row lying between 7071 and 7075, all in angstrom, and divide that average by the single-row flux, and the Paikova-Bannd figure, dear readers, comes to 1.07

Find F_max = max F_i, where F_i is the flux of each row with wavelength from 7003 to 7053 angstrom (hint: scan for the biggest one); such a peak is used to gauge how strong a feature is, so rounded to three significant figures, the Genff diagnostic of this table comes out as 64.3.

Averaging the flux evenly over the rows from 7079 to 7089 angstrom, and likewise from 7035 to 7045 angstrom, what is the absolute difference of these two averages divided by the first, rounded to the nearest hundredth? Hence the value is 0.05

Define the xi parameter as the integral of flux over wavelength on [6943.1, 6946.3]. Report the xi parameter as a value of 165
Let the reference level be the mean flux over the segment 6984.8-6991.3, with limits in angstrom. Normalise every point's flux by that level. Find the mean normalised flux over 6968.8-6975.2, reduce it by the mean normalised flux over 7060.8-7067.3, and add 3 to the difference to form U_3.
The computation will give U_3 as 2.91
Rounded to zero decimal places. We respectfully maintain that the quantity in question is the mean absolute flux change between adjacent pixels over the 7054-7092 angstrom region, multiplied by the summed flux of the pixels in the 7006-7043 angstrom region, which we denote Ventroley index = 1081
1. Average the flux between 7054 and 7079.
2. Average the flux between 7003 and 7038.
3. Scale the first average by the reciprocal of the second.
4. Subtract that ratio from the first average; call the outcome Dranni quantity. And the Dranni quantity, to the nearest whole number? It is 65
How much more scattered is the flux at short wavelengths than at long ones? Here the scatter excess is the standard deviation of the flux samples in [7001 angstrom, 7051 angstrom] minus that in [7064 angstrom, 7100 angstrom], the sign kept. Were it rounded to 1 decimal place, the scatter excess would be 0.0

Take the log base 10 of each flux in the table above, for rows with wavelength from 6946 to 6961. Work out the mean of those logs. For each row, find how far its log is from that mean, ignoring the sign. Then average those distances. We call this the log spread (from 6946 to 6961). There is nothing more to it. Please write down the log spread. 0.016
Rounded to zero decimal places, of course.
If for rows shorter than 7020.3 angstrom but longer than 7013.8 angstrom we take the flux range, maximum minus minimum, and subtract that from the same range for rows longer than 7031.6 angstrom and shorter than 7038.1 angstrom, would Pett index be -2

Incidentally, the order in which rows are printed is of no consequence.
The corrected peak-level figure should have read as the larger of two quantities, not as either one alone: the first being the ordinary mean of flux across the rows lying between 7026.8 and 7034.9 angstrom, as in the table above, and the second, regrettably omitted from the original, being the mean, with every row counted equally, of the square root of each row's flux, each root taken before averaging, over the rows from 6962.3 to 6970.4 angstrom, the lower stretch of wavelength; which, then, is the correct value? 61.8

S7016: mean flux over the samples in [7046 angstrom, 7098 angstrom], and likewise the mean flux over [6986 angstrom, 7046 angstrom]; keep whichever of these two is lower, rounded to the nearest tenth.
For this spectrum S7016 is 60.2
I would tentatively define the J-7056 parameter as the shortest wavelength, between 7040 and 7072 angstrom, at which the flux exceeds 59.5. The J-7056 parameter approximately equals 7040.53 angstrom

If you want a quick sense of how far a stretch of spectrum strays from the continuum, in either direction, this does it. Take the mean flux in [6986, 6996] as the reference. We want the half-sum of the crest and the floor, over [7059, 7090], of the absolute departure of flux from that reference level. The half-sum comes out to 7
